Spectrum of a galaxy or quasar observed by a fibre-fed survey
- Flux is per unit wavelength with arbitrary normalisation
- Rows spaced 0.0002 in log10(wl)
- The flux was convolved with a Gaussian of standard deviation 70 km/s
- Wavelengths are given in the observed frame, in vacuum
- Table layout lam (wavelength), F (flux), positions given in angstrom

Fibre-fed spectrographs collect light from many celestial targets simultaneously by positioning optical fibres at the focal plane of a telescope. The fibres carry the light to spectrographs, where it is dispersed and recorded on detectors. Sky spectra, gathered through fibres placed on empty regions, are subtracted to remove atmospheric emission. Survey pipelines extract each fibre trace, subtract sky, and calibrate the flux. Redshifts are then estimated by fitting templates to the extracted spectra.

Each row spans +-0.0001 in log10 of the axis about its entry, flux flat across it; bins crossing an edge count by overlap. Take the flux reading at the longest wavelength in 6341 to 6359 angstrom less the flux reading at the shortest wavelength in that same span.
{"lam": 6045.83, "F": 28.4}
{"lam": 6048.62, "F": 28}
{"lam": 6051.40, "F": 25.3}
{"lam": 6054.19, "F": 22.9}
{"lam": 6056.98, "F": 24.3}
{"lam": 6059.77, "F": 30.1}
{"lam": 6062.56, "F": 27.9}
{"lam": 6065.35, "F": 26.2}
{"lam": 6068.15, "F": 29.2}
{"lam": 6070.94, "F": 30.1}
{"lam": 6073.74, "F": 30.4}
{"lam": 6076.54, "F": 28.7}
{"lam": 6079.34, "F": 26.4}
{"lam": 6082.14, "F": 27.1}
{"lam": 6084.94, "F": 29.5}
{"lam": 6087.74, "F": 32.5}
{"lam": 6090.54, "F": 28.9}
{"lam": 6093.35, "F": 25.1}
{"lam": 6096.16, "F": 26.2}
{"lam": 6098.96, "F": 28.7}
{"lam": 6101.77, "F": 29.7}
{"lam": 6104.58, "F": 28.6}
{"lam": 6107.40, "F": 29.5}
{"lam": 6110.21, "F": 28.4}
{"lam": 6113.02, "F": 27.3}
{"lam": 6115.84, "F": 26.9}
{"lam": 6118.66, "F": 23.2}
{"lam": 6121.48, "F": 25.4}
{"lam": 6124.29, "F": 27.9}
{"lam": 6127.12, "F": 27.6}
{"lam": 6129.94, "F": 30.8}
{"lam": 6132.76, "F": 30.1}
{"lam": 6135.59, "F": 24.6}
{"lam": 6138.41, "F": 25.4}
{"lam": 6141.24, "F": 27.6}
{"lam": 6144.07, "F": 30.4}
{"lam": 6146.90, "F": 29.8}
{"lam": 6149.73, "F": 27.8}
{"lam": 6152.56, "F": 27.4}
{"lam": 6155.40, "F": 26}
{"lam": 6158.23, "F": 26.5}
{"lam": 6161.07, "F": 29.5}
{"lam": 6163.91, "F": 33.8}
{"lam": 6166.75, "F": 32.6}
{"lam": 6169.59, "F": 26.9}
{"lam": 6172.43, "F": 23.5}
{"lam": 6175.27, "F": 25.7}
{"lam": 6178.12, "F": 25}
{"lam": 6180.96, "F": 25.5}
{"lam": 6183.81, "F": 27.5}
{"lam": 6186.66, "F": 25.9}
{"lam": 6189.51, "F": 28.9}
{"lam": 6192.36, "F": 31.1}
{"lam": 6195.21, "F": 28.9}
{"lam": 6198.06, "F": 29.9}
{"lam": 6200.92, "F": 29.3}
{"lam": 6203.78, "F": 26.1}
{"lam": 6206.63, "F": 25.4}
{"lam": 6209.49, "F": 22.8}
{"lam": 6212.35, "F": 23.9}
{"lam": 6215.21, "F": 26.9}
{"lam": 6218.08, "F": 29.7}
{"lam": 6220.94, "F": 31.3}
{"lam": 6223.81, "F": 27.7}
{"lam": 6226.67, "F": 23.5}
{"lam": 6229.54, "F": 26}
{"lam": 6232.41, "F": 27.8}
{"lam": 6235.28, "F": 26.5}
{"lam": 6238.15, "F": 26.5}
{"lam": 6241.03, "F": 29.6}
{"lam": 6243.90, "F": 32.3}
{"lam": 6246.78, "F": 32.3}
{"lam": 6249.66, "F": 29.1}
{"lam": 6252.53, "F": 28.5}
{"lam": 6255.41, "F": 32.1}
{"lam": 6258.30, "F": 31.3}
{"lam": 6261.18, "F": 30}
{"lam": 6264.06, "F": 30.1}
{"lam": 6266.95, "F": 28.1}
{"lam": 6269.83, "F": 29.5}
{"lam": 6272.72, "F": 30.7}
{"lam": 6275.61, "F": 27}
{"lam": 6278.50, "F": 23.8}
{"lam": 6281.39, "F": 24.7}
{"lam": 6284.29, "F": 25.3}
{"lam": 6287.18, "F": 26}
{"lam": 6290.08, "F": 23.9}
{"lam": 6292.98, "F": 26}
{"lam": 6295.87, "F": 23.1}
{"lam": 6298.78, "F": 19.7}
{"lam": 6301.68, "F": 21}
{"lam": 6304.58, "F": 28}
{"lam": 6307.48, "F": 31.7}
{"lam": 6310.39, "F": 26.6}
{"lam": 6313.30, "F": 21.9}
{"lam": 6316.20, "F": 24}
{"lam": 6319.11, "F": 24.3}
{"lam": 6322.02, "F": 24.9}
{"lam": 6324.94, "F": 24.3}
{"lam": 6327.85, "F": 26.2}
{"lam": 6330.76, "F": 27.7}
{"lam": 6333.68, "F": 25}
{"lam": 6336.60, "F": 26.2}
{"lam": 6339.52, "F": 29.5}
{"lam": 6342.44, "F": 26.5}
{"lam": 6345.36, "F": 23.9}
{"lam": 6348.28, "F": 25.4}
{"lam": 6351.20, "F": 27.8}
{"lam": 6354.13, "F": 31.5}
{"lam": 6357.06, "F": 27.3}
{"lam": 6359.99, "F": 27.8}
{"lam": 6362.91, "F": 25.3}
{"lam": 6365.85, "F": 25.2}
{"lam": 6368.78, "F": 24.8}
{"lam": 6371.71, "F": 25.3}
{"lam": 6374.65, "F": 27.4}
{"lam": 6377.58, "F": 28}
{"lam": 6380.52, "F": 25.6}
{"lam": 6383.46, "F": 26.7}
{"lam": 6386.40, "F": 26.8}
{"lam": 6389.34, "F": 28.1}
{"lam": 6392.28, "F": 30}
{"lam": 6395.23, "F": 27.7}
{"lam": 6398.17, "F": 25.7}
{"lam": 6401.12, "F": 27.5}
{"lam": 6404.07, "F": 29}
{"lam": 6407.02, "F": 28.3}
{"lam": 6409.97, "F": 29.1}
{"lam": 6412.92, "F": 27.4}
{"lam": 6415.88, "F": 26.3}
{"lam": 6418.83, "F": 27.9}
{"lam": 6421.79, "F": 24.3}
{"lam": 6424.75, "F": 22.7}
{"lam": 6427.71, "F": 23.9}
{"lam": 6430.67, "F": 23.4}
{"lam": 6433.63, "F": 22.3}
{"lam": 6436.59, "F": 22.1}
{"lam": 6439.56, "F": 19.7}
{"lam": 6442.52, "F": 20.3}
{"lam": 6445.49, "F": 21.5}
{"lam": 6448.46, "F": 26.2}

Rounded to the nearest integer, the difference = 1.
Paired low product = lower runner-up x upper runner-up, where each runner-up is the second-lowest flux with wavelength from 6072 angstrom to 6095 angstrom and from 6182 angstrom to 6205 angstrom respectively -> 689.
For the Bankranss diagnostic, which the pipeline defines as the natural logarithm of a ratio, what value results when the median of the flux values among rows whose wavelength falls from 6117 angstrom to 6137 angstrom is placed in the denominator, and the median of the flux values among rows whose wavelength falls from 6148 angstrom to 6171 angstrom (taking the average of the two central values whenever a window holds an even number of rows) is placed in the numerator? 0.00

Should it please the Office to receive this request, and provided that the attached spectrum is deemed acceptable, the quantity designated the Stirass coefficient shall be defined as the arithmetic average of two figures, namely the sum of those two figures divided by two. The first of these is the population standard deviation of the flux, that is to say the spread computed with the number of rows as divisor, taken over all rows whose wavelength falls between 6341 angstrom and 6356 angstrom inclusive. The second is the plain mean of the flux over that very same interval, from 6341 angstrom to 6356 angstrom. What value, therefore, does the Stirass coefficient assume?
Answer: 14.8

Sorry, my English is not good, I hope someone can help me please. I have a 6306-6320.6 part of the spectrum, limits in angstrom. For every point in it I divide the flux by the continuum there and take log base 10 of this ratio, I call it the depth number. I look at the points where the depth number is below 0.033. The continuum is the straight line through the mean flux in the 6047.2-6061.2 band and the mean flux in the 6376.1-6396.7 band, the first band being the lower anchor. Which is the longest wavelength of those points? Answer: 6319.11 angstrom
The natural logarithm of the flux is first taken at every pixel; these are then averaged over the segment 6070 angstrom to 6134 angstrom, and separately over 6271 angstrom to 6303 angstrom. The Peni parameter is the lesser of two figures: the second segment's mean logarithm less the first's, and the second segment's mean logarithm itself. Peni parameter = -0.14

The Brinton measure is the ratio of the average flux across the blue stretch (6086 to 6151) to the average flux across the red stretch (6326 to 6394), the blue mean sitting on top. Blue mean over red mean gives 1.04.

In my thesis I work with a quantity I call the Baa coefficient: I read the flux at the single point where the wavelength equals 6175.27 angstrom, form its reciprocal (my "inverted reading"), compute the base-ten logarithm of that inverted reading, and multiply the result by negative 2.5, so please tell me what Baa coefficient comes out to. 3.52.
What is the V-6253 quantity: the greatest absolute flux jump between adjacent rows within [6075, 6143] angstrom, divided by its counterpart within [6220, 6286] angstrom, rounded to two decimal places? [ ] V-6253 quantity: 1.31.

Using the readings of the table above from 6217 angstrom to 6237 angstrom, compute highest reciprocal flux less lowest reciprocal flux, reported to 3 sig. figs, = 0.0106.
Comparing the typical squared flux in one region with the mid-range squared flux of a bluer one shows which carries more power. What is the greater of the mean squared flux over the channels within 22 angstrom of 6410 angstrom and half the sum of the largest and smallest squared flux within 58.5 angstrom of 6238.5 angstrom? 782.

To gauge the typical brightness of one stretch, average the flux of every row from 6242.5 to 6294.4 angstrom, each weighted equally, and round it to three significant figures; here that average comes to 28.4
